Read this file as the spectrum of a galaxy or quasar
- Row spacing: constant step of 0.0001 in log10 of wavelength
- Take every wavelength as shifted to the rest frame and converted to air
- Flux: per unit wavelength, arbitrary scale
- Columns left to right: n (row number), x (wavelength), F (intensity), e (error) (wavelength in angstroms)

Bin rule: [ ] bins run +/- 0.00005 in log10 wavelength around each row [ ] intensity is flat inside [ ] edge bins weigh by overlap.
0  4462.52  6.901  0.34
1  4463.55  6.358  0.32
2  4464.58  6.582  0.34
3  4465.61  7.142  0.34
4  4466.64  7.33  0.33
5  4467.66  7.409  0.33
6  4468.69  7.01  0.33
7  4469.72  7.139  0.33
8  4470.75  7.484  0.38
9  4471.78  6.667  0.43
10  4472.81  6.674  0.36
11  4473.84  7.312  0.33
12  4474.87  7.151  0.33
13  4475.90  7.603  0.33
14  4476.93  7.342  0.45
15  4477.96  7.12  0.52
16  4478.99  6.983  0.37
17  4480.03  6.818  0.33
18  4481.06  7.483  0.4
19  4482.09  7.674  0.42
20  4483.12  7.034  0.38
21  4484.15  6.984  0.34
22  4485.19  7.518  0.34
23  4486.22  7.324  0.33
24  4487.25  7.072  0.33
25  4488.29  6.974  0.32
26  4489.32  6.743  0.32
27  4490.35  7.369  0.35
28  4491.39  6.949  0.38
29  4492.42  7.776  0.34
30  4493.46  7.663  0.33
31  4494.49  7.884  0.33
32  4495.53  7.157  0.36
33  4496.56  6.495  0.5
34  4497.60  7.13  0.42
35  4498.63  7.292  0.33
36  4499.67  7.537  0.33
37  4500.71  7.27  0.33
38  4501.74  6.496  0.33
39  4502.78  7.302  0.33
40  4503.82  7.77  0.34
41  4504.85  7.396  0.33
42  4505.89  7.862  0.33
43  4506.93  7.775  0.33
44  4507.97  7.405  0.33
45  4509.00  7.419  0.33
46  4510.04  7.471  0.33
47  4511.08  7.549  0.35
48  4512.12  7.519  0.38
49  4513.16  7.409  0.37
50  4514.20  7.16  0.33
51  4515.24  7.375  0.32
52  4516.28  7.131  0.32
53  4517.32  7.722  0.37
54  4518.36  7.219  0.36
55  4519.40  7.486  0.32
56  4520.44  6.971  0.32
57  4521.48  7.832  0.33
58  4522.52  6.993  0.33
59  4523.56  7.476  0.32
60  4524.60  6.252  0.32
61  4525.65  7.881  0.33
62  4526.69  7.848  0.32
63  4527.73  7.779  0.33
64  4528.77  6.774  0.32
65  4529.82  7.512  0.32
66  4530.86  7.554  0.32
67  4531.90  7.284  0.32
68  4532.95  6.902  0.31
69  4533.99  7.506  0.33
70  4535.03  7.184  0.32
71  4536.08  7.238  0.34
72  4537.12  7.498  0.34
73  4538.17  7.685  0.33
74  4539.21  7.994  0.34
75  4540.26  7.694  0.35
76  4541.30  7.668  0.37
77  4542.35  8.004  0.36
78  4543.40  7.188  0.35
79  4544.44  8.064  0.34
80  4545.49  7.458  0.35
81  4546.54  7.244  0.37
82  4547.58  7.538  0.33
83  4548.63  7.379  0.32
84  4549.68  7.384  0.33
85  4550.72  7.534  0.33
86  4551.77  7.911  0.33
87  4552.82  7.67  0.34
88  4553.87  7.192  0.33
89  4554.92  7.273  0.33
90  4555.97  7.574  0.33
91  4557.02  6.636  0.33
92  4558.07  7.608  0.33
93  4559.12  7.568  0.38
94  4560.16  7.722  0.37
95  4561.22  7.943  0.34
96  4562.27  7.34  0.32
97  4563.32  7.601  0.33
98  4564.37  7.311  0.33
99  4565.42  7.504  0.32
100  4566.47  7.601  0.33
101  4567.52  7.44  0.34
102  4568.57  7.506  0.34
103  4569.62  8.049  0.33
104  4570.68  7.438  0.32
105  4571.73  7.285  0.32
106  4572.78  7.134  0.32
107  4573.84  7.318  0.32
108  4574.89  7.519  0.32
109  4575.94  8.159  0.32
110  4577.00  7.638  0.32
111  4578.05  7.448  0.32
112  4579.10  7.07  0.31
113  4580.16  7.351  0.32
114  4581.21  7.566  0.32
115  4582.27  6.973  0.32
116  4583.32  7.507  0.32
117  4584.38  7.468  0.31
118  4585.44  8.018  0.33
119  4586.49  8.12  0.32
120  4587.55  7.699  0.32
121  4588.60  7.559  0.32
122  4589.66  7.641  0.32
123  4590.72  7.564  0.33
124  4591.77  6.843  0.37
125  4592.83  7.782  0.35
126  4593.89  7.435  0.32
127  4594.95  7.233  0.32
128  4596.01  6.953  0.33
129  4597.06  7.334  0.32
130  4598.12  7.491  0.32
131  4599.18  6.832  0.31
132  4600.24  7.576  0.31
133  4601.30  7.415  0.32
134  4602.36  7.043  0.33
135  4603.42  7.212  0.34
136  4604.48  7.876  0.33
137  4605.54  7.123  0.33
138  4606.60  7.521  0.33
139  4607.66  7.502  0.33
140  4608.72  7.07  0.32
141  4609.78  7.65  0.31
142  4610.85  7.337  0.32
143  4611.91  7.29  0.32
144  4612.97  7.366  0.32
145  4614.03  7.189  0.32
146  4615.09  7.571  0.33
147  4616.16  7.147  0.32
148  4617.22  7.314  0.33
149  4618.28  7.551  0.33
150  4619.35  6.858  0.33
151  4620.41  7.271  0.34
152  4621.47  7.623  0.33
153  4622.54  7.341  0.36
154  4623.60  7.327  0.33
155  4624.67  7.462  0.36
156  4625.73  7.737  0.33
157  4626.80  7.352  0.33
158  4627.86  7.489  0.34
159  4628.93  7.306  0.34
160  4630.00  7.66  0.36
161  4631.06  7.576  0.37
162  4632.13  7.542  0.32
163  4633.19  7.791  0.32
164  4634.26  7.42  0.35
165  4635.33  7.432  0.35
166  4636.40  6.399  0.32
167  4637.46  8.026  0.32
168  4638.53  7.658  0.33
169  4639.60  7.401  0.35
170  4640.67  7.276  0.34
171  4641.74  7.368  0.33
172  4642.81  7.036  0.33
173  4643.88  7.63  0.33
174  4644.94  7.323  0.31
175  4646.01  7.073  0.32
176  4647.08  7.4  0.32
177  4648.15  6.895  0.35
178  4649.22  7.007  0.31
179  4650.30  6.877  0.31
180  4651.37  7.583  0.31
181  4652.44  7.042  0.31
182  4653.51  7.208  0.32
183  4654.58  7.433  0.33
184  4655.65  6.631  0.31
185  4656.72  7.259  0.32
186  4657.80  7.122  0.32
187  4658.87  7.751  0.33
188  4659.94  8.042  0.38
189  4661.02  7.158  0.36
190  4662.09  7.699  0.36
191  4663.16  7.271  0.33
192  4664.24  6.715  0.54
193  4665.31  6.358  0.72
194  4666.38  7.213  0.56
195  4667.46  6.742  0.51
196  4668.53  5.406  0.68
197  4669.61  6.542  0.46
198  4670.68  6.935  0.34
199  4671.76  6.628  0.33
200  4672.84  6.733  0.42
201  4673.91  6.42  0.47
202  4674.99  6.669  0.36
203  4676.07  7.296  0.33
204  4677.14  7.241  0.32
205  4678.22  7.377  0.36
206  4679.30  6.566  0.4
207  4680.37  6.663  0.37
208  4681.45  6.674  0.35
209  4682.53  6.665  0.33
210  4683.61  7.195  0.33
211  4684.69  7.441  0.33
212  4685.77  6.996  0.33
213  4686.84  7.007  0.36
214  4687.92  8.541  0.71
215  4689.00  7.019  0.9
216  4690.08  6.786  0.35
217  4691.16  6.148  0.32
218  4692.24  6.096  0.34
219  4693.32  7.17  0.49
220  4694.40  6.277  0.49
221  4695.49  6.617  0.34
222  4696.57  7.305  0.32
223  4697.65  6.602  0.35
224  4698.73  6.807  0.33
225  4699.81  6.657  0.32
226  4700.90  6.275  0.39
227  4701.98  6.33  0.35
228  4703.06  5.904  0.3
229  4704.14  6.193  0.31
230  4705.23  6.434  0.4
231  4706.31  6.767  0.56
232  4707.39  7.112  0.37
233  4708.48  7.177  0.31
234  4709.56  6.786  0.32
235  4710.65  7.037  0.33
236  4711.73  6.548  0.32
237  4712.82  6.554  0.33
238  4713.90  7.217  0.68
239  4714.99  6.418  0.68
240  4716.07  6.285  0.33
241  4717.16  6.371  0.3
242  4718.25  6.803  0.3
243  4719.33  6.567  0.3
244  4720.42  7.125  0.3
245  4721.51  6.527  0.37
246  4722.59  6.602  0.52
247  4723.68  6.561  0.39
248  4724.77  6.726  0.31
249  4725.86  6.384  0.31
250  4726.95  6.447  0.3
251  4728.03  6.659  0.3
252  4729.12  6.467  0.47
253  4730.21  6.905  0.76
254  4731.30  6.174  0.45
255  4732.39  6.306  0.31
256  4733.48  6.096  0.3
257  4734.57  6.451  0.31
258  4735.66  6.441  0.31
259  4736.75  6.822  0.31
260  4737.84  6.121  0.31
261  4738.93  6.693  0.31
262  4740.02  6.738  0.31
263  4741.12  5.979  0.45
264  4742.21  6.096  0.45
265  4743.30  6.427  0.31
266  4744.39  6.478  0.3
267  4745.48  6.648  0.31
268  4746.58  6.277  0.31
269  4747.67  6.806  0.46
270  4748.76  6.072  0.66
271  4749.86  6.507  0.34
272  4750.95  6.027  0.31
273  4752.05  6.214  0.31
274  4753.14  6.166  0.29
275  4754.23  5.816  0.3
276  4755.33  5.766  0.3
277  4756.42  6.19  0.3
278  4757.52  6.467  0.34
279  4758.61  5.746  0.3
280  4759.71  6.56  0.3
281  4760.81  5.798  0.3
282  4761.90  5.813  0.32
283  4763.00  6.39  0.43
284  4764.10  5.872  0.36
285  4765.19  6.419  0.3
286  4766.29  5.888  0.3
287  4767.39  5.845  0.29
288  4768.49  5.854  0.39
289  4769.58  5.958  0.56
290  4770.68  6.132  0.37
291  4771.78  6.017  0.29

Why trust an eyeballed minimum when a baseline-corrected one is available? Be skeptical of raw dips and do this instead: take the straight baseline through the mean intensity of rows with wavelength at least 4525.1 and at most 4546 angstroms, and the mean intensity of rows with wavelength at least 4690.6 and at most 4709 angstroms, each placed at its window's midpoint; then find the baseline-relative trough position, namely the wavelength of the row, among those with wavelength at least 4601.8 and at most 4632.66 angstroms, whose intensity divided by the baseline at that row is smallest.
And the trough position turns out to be 4619.35 angstroms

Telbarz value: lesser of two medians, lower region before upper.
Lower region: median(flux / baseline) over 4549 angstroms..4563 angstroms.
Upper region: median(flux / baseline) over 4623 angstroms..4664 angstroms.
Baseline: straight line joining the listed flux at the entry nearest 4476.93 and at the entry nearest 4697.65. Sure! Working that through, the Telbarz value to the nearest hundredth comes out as 1.07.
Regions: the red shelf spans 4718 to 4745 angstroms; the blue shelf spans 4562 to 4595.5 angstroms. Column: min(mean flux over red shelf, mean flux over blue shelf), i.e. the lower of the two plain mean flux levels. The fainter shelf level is 6.5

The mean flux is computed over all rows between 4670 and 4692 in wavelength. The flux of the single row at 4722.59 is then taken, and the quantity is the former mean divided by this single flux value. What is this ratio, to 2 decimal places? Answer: 1.05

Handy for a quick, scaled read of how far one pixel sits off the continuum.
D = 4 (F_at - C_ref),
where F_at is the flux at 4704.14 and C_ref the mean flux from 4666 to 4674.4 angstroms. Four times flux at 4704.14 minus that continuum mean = -1.5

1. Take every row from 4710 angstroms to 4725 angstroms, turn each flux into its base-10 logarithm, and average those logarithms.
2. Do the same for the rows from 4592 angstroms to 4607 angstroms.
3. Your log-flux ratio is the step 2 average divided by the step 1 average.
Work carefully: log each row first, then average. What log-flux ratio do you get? 1.05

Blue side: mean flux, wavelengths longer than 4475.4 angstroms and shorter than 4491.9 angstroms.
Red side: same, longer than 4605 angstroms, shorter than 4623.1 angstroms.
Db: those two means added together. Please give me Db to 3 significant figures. 14.5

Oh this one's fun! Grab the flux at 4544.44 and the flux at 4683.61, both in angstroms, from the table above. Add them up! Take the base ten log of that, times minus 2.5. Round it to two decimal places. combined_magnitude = -2.96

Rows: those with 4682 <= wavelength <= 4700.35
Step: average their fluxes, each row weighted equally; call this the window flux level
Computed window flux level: 6.90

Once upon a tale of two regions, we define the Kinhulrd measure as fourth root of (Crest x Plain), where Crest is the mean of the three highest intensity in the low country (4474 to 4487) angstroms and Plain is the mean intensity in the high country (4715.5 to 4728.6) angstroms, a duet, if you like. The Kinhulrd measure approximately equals 2.66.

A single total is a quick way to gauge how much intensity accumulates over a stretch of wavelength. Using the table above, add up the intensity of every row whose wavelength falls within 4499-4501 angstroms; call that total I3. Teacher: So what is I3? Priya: 14.8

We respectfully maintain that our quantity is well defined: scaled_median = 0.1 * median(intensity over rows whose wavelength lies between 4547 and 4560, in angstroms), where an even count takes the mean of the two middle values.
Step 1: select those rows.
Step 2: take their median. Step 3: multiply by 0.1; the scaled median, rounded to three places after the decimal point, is 0.754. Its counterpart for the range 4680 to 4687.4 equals 0.700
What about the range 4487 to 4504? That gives 0.727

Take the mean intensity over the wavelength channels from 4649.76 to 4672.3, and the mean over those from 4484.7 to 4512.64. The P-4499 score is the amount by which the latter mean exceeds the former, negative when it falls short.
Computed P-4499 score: 0.31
